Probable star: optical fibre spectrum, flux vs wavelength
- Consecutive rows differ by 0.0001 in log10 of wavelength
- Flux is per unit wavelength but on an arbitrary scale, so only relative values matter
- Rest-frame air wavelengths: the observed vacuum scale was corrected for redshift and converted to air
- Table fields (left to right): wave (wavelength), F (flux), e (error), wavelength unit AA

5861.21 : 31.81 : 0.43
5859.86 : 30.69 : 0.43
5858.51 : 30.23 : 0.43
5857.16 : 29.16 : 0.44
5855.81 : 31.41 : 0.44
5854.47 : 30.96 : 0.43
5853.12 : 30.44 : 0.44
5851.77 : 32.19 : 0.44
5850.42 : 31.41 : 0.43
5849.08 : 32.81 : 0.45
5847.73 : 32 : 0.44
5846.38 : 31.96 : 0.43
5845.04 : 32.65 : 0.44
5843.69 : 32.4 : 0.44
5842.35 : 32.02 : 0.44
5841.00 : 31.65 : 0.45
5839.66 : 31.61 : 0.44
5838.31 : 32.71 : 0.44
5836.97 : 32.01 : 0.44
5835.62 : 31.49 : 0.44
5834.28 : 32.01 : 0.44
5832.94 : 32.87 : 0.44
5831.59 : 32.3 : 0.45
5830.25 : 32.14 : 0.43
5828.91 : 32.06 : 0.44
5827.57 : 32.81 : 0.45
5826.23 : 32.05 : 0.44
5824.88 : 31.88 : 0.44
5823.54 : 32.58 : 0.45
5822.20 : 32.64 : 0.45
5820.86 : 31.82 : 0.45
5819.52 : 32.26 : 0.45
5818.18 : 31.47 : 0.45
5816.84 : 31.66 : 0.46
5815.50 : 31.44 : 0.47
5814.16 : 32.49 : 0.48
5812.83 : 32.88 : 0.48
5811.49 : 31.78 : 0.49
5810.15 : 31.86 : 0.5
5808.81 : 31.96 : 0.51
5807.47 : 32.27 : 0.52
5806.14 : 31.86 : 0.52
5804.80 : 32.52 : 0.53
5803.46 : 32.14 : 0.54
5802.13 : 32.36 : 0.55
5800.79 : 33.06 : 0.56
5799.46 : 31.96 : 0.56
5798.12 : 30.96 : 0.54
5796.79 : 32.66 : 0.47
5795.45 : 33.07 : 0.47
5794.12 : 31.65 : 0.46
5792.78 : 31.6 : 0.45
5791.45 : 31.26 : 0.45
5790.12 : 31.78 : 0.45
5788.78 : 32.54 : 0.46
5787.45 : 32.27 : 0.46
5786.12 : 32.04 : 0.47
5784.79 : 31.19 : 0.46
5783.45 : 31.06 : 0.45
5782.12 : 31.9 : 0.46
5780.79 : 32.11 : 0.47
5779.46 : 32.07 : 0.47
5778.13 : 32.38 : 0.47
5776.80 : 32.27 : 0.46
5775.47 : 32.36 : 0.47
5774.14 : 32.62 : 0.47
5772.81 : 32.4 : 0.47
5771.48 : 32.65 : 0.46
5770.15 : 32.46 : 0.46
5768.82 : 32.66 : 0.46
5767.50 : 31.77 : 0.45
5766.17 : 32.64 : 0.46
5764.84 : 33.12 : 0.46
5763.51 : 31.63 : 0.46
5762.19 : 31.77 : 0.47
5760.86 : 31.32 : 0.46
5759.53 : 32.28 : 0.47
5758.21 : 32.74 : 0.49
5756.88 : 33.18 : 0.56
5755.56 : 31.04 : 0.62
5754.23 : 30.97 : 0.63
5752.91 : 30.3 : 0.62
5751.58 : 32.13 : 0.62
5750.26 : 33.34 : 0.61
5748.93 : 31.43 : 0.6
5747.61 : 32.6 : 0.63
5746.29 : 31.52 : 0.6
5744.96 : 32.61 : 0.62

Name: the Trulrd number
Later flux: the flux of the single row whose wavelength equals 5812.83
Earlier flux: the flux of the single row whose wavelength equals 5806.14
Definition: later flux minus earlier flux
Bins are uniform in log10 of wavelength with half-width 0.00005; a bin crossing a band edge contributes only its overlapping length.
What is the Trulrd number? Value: 1.0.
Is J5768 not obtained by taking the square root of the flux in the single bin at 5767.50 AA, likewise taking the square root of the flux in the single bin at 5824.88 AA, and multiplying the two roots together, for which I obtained 31.8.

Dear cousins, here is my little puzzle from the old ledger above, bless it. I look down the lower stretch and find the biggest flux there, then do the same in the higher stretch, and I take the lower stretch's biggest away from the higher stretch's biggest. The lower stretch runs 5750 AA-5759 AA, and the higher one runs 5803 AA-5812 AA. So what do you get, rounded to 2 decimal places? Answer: -0.82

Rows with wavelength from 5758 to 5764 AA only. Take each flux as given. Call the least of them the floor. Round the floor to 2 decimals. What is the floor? 31.32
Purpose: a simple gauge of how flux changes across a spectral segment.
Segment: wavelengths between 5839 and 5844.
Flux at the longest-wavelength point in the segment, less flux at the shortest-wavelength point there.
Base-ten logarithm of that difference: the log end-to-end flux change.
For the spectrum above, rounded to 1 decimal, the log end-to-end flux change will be -0.1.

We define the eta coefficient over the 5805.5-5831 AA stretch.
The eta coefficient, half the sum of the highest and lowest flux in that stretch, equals 32.2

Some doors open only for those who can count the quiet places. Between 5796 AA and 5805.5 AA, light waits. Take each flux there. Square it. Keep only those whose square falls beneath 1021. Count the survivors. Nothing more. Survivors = 1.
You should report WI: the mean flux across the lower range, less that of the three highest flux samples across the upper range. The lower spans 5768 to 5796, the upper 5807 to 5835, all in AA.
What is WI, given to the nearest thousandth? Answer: -0.742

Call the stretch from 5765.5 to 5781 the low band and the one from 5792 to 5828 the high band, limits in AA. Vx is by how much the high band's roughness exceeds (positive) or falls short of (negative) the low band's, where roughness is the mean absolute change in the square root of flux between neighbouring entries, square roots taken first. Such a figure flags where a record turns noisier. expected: 0.024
